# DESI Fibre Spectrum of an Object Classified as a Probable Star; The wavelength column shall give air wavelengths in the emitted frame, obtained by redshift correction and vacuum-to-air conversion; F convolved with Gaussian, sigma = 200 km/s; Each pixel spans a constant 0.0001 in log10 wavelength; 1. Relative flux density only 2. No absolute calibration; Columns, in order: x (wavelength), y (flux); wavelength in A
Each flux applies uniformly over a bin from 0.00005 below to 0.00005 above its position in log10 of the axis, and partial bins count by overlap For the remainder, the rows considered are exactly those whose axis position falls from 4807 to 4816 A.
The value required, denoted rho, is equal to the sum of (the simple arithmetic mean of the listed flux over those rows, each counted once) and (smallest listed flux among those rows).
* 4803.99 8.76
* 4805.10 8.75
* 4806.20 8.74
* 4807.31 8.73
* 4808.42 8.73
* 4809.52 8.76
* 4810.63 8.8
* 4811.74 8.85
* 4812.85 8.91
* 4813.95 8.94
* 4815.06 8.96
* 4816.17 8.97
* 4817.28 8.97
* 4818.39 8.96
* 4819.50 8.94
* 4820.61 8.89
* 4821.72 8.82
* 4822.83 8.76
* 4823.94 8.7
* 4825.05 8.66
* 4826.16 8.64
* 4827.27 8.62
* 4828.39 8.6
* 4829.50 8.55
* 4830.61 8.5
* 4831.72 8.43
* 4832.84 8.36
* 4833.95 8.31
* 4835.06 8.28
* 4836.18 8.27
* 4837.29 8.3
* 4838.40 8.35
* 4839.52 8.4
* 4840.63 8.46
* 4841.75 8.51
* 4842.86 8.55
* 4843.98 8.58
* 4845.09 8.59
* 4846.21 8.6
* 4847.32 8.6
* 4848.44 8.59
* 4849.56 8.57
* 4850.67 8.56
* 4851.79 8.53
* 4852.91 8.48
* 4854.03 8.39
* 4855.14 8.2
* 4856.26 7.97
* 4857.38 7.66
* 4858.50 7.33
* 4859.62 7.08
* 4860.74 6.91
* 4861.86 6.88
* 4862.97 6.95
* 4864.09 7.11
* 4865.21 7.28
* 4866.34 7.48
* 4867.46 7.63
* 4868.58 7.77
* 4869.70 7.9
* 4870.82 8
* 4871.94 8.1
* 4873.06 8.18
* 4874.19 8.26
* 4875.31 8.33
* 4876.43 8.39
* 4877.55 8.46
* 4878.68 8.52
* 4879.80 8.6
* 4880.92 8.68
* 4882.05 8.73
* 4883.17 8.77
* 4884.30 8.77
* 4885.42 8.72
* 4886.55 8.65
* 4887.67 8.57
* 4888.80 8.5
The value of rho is 17.6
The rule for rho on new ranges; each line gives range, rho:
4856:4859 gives 15.0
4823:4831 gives 17.1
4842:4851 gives 17.1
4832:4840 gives 16.6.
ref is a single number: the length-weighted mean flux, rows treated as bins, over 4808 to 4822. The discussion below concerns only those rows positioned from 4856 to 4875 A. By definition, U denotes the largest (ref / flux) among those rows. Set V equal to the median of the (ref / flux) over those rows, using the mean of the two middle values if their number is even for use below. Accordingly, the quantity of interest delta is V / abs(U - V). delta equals 9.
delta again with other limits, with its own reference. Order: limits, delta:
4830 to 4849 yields 44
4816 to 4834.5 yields 24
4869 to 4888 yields 13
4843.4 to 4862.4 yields 4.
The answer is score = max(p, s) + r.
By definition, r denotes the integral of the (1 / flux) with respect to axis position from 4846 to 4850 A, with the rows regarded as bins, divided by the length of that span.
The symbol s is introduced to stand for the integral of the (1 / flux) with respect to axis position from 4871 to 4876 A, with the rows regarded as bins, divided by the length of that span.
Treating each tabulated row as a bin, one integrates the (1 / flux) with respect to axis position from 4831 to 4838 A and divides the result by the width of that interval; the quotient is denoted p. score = 0.238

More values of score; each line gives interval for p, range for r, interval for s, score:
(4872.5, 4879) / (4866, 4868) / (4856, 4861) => 0.268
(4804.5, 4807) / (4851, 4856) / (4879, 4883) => 0.235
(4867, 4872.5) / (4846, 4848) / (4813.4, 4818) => 0.243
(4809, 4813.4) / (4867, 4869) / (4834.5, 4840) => 0.250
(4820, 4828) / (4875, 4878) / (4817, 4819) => 0.234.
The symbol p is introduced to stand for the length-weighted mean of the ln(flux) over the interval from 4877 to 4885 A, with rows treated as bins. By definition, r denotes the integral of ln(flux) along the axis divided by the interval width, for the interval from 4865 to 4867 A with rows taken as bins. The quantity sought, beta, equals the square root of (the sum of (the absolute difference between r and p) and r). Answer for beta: 1.47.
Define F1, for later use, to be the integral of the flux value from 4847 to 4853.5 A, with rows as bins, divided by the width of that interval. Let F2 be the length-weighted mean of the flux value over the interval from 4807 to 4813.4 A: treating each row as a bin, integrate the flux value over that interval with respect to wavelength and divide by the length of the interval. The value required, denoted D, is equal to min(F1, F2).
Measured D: 8.54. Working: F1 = 8.54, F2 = 8.80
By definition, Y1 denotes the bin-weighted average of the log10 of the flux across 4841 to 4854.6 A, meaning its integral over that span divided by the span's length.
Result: 0.932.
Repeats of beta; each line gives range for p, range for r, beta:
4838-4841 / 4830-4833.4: 1.46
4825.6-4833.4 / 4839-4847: 1.47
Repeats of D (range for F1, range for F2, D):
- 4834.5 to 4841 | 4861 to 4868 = 7.21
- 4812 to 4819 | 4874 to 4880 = 8.43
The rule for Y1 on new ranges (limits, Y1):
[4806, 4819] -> 0.947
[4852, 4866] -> 0.876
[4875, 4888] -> 0.935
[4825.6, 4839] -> 0.926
